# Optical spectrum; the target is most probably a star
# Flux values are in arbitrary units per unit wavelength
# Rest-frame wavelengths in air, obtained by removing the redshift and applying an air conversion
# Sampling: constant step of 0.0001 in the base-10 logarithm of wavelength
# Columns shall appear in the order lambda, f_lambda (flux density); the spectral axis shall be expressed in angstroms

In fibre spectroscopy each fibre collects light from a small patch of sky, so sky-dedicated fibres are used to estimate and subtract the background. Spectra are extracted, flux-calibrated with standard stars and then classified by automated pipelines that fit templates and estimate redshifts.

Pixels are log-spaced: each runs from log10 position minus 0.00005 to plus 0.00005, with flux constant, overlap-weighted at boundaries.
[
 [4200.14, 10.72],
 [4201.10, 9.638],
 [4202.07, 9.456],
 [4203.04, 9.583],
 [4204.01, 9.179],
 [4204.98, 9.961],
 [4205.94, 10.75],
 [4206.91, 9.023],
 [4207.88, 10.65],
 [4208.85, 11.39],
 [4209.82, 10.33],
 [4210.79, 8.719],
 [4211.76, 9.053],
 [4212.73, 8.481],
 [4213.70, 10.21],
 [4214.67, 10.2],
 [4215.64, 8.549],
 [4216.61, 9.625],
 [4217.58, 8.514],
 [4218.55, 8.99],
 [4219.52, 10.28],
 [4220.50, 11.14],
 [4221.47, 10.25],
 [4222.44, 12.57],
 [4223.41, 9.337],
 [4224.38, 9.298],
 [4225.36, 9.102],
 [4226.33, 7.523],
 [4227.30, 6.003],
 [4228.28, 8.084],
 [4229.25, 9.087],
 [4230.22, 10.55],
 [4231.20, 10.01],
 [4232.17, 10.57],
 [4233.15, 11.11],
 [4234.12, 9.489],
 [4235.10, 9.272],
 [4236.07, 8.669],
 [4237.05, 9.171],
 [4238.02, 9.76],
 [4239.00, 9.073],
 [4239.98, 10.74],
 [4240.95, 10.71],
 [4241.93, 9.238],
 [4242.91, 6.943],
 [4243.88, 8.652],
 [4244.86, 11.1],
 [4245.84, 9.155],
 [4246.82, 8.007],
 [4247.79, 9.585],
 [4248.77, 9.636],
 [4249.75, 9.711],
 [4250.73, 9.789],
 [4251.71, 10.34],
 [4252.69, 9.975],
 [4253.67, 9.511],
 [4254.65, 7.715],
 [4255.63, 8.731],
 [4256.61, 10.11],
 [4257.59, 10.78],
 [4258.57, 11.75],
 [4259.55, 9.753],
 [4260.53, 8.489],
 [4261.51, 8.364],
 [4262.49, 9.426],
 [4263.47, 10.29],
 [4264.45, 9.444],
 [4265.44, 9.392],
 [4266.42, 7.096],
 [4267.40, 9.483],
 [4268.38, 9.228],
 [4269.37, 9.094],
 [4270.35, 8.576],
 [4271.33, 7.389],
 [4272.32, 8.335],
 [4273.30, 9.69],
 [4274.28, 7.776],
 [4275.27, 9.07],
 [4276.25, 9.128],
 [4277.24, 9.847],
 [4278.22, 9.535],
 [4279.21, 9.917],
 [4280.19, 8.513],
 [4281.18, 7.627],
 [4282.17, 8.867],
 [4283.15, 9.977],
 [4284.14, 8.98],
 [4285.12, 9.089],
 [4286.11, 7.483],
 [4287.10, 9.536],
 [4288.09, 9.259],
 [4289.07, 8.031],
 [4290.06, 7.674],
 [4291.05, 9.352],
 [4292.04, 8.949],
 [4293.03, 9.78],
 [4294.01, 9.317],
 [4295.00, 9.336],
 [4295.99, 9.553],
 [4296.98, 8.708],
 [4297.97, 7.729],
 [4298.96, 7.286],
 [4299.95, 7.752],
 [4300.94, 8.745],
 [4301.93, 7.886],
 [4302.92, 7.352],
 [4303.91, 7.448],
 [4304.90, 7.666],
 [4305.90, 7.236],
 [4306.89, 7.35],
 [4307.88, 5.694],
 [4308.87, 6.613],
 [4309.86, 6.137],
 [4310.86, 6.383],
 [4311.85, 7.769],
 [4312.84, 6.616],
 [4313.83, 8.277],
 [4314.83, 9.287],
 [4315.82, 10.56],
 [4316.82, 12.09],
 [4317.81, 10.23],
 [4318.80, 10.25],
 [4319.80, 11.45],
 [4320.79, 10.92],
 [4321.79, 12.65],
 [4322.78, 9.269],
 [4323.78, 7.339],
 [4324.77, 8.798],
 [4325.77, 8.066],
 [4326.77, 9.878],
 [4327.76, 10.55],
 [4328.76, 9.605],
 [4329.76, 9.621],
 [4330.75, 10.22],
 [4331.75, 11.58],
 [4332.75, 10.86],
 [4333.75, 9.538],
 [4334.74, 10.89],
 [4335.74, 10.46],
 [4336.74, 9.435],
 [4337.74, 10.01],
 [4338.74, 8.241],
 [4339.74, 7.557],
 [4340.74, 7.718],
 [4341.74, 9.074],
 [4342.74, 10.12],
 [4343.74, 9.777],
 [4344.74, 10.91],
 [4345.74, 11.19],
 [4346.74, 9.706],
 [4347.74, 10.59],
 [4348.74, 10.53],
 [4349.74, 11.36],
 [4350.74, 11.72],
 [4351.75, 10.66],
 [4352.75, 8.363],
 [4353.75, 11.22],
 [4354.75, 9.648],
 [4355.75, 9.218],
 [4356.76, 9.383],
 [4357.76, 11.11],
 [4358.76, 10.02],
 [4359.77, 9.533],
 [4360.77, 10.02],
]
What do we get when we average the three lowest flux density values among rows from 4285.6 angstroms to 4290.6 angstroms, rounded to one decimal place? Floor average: 7.7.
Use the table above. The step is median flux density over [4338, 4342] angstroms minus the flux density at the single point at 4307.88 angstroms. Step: 2.3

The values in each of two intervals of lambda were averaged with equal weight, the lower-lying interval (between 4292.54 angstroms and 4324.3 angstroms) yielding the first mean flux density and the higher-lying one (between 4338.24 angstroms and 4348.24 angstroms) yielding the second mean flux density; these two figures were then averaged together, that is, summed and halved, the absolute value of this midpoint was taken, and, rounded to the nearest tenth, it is 9.0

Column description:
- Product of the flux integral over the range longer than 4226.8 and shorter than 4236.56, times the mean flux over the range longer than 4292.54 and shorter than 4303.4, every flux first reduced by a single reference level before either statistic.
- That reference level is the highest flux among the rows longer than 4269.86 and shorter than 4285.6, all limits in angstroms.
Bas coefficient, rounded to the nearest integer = 10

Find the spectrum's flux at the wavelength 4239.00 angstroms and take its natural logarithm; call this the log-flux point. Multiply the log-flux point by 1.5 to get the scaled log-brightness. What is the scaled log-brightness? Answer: 3.31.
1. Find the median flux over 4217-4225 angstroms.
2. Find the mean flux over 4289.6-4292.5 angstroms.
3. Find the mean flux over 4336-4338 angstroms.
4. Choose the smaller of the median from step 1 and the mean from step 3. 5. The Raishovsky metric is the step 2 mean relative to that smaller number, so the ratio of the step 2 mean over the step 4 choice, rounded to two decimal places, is 0.89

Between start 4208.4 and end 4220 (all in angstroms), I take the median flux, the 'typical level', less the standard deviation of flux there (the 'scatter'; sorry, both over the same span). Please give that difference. 8.4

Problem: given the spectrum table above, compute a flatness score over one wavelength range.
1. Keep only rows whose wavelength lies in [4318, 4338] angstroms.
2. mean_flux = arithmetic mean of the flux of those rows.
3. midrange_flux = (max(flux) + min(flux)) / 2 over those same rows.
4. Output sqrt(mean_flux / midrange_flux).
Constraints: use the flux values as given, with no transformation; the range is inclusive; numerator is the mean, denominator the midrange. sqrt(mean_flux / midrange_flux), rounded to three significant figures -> 1.00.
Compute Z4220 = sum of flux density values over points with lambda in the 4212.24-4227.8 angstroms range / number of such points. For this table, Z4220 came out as 9.38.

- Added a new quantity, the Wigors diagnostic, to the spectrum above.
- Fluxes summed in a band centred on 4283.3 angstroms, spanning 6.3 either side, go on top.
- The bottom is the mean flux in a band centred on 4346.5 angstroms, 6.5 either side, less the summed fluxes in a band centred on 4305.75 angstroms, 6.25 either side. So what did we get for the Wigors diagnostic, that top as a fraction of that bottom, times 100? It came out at -139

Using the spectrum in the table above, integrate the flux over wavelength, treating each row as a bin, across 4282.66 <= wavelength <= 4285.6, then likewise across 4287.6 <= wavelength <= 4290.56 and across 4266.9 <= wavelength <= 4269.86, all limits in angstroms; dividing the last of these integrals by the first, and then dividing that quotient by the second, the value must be 0.040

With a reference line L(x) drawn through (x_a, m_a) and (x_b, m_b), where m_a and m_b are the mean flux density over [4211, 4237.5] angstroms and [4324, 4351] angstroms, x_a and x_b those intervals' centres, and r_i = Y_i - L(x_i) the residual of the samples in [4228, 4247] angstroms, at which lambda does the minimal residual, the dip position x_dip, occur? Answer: 4242.91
